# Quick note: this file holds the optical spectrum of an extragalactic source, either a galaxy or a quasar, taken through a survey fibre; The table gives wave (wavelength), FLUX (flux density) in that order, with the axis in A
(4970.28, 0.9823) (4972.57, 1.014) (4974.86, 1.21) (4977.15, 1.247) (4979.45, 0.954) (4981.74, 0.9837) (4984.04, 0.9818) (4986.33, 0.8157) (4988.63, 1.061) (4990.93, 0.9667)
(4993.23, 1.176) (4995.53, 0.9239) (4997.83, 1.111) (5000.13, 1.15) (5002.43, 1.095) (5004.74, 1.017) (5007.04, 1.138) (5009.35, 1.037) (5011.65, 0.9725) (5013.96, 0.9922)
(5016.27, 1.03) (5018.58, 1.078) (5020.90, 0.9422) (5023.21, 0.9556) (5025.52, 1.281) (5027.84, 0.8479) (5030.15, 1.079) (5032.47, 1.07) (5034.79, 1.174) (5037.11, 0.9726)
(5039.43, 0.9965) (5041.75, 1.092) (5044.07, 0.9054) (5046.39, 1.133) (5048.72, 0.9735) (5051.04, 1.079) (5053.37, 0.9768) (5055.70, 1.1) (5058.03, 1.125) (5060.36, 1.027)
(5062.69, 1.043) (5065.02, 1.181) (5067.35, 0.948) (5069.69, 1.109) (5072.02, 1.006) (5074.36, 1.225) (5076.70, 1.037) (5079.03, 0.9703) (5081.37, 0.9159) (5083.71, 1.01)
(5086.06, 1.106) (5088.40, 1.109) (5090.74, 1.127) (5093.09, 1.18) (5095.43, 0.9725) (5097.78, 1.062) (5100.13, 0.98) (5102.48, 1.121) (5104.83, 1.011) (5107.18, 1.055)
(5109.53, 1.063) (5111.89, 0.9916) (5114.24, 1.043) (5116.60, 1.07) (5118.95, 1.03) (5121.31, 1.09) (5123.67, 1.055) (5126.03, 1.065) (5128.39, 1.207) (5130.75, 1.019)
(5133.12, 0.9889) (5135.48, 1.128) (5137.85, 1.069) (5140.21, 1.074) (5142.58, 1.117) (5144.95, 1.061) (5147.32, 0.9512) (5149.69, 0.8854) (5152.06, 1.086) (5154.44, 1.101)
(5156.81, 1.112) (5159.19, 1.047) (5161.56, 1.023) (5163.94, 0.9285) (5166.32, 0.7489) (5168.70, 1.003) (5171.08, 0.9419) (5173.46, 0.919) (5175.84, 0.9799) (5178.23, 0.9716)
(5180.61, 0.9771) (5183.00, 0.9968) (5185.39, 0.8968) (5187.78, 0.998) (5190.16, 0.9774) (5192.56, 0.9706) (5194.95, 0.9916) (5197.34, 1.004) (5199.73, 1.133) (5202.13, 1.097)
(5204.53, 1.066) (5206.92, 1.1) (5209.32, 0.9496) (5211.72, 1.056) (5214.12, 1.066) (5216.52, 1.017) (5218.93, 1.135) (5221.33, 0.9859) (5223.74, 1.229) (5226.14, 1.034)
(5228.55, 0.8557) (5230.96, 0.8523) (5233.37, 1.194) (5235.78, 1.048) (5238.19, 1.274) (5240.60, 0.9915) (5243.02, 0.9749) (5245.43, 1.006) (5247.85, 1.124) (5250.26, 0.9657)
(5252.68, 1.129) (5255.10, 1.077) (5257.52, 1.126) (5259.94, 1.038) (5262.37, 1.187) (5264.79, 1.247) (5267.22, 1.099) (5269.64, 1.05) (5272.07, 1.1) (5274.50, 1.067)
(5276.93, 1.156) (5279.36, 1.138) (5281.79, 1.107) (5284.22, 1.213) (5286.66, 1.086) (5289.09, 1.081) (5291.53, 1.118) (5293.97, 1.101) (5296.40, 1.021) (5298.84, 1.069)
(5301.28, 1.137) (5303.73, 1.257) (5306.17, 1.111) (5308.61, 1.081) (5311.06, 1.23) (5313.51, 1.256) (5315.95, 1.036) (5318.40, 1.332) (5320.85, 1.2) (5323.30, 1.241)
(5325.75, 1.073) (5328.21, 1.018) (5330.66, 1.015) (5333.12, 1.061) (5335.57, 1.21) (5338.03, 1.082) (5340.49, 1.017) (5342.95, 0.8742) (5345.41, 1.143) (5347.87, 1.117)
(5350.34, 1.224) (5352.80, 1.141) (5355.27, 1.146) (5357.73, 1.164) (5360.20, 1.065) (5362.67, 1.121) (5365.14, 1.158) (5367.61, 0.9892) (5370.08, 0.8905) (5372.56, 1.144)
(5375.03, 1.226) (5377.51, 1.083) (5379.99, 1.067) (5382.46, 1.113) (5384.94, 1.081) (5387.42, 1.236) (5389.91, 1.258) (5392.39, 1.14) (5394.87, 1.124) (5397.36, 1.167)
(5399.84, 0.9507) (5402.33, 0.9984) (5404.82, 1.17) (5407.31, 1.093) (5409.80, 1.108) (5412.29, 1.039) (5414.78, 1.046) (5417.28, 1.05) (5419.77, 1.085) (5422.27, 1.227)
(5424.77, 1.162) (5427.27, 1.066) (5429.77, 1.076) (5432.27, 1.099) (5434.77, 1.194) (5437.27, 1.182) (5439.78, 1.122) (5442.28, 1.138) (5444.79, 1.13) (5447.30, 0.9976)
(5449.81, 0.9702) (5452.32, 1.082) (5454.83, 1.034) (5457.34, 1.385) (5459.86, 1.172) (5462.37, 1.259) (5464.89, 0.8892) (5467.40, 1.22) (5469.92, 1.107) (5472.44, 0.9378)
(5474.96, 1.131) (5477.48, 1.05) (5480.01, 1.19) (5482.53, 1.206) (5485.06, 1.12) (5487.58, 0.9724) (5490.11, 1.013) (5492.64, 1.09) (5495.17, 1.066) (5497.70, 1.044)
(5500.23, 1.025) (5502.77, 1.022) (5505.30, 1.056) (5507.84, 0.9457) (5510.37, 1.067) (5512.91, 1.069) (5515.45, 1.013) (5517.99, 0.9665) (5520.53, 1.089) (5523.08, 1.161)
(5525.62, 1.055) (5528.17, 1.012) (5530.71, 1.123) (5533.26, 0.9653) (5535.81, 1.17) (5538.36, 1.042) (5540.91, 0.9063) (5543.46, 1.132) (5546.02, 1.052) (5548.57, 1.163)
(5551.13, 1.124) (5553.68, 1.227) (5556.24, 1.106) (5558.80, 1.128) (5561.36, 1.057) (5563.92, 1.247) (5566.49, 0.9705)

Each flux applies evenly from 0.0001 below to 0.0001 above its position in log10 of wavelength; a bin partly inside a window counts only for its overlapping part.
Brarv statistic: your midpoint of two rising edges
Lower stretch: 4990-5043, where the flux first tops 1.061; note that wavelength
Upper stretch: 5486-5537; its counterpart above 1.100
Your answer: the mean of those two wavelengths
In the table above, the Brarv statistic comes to 5258.2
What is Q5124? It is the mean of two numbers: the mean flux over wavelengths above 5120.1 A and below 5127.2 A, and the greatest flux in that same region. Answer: 1.080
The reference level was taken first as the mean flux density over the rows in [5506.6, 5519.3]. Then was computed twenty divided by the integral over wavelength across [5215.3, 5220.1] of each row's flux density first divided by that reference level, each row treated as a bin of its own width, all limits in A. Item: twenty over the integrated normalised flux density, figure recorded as 3.9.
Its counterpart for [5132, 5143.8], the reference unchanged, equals 1.6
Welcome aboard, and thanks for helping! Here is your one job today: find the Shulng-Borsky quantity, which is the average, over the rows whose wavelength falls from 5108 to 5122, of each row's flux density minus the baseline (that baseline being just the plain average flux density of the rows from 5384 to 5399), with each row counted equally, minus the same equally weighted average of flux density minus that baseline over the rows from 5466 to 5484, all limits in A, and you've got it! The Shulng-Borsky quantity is -0.07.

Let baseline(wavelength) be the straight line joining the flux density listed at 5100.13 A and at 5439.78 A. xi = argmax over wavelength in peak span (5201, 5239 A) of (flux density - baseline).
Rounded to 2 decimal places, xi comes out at 5238.19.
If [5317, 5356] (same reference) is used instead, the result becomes 5318.40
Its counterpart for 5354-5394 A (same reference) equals 5389.91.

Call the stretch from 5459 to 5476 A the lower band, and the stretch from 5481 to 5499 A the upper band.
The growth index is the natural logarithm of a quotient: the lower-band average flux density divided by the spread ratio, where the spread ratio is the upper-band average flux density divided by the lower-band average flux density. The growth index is 0.12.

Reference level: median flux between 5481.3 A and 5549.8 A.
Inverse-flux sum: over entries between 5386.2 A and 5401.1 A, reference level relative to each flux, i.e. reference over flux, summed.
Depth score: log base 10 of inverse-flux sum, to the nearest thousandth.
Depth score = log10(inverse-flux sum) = 0.746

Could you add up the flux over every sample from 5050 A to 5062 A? 5.31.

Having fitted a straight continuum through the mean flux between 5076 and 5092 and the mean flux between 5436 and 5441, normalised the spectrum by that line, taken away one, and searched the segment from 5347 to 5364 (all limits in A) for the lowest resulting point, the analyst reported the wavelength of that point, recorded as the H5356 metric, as 5360.20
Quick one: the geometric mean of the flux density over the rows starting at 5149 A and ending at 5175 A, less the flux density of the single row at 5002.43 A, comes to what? -0.12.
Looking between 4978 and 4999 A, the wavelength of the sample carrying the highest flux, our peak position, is 4993.23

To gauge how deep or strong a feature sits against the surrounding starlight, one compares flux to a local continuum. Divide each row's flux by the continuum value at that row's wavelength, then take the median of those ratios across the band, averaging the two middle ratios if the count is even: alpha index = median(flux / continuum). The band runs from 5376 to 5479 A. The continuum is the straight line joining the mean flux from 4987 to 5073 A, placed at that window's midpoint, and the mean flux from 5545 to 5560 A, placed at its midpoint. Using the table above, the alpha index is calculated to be 0.99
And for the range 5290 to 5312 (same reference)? 1.02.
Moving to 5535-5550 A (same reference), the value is 0.96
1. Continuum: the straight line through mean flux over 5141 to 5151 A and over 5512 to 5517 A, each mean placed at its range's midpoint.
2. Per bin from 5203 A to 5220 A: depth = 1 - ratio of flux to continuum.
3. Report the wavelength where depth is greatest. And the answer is 5209.32 A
